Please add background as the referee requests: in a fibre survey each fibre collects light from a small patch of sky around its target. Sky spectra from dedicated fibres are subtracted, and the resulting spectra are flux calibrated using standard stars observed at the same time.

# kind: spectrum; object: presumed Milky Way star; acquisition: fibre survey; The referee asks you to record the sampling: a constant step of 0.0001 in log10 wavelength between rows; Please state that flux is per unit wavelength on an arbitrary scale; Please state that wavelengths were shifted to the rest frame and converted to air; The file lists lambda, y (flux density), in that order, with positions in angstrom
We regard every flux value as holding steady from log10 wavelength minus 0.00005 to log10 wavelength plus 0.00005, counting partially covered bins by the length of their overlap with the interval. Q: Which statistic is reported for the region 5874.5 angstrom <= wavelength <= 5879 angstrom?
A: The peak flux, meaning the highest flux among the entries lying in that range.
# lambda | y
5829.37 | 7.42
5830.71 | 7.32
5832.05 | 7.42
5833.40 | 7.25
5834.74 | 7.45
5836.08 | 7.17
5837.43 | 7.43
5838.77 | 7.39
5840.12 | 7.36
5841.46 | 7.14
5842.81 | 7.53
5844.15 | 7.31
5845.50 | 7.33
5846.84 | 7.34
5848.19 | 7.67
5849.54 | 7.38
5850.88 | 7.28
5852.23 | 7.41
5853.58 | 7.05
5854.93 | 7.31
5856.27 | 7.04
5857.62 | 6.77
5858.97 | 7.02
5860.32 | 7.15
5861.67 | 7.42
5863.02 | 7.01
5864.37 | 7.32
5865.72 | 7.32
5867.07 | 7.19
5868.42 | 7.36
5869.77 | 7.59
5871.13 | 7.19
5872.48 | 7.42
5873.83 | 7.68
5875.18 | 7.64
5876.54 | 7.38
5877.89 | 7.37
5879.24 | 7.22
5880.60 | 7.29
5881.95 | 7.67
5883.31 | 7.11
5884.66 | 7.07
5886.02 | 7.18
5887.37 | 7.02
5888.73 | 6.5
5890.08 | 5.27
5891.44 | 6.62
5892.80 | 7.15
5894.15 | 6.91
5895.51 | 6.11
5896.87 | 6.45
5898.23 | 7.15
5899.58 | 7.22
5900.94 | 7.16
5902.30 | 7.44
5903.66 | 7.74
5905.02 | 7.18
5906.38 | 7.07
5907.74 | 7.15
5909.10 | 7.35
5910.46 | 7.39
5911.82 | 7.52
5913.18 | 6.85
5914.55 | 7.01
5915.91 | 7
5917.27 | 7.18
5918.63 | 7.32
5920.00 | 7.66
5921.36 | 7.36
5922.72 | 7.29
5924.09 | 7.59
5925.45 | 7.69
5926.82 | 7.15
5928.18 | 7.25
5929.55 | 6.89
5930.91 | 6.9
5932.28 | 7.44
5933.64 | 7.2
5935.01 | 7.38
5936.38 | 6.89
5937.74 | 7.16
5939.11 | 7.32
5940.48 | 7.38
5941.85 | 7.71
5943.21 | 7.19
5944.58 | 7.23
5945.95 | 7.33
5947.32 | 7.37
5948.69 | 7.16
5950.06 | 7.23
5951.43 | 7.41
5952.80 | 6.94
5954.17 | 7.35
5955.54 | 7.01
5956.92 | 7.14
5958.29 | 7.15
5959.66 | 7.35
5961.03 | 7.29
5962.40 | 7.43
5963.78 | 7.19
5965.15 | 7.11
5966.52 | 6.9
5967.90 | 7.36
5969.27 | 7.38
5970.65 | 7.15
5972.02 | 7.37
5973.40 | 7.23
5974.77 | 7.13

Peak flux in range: 7.64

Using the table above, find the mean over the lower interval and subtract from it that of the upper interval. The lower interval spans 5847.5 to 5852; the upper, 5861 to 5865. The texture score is 0.19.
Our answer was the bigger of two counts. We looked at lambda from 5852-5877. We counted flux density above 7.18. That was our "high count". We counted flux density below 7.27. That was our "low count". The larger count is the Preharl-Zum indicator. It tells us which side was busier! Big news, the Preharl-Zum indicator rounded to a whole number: 13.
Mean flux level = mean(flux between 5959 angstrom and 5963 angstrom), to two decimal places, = 7.36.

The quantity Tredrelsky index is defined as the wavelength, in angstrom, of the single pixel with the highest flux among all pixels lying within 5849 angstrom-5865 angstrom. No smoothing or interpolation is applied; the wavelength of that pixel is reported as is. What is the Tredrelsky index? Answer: 5861.67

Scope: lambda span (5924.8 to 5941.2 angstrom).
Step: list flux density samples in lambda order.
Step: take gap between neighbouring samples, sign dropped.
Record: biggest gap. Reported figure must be 0.54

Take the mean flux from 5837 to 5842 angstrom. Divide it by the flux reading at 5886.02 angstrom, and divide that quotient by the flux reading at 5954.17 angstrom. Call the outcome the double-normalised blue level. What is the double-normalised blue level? 0.139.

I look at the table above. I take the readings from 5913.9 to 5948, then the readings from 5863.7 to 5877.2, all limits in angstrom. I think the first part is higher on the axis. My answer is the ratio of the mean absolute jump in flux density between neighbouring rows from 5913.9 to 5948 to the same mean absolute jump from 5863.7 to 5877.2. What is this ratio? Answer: 1.2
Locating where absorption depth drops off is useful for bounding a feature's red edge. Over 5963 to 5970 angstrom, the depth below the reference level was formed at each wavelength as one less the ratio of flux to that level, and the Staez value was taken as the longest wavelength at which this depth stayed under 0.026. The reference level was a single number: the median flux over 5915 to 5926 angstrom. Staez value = 5969.27 angstrom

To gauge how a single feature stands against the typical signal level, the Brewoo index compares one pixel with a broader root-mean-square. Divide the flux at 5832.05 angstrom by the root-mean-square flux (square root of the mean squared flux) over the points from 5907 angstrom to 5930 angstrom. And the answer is 1.02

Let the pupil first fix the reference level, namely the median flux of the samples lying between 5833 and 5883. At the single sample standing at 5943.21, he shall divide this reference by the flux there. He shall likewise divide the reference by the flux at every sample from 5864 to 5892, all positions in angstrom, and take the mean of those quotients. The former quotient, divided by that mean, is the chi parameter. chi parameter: 0.99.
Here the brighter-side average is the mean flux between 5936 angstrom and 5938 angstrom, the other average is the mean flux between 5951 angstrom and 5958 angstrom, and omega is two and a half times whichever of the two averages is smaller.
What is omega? 17.6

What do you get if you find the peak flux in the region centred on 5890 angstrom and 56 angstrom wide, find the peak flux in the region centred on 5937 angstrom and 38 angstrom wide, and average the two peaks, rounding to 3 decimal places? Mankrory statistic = 7.725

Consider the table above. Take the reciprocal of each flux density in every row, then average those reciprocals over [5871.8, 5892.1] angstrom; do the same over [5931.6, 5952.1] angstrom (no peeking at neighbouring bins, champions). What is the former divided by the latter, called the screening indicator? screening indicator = 1.04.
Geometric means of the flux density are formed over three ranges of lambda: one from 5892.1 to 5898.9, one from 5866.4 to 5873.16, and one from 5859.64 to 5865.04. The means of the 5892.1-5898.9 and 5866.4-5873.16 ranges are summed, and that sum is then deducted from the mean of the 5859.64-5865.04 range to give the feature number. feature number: -6.87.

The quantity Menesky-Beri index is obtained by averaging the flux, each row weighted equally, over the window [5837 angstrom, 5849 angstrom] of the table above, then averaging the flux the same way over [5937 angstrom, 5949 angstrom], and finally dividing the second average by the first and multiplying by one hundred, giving 99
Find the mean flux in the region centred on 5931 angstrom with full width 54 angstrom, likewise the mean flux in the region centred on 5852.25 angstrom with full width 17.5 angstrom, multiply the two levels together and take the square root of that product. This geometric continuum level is 7.24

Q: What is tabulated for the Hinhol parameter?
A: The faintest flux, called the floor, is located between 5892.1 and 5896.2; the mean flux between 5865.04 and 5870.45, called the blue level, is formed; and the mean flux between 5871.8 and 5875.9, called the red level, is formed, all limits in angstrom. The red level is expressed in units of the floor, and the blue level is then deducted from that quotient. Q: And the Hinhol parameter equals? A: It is -6.12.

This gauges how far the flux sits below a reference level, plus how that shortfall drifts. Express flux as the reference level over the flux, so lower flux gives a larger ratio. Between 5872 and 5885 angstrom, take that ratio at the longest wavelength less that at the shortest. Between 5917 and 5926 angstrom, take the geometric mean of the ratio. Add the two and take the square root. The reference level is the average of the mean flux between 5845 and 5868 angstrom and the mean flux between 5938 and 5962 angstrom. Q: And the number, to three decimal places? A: 1.012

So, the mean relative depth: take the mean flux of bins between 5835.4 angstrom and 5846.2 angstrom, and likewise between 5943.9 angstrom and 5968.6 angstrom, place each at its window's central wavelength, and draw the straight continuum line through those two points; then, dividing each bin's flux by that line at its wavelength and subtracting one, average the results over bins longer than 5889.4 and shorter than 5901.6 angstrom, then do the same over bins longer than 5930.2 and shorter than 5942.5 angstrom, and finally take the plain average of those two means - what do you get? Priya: -0.040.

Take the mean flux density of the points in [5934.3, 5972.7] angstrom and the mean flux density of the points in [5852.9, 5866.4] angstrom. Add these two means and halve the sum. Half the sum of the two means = 7.19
